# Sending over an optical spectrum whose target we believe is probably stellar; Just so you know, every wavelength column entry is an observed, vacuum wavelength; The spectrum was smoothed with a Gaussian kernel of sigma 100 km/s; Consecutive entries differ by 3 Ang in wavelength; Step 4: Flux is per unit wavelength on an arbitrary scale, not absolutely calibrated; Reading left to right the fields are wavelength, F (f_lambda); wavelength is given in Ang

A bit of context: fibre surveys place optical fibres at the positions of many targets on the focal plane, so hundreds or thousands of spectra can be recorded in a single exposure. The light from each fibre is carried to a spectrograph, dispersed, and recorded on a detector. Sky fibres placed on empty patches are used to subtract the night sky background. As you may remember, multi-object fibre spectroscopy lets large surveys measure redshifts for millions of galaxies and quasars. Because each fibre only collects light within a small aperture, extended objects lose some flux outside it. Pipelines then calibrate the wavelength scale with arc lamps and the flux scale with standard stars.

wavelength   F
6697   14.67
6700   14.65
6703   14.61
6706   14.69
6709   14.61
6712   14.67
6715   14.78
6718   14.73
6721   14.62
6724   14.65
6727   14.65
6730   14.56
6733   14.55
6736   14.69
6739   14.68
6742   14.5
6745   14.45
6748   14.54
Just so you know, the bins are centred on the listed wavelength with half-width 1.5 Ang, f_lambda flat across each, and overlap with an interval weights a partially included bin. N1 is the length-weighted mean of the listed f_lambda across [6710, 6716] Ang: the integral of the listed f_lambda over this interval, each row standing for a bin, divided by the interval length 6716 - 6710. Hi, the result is 14.71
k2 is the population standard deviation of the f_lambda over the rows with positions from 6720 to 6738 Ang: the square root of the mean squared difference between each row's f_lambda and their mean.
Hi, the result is 0.05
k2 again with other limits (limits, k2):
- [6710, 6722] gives 0.06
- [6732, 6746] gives 0.10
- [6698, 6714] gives 0.03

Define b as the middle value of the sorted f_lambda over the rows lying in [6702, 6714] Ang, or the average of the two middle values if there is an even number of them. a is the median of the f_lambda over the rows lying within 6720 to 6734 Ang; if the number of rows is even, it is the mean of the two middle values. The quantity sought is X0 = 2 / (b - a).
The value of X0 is 100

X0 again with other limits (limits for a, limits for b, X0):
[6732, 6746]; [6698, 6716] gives 18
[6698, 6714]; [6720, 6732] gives -133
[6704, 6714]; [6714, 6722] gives 33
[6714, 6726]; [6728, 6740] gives -29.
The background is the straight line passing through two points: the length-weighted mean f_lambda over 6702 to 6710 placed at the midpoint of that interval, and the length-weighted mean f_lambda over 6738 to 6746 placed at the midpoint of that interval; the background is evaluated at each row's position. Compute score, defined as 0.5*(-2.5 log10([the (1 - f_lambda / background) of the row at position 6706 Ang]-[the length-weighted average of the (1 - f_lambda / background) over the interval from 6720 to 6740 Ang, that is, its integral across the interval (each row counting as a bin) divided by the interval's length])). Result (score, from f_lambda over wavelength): 4.45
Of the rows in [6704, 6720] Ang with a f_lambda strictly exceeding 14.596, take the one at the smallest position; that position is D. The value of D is 6706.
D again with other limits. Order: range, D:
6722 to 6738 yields 6724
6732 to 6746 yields 6736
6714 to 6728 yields 6715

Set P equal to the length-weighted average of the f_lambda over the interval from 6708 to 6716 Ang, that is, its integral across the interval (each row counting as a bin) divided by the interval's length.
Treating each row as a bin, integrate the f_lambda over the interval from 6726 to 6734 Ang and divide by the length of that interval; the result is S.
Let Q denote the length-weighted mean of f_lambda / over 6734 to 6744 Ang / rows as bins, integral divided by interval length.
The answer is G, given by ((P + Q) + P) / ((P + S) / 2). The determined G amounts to 3.005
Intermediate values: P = 14.7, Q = 14.6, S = 14.6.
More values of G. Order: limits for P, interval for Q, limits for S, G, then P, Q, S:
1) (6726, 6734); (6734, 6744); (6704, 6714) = 2.994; 14.6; 14.6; 14.7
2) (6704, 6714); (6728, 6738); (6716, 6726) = 2.995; 14.7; 14.6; 14.7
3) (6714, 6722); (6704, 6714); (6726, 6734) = 3.009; 14.7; 14.7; 14.6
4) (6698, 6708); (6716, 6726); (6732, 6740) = 3.002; 14.6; 14.7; 14.6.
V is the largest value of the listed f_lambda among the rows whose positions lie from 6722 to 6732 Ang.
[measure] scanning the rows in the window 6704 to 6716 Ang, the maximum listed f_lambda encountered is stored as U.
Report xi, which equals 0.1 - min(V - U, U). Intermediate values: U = 14.78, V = 14.65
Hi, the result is 0.23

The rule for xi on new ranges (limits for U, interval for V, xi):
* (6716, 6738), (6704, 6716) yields 0.05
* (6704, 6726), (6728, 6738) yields 0.19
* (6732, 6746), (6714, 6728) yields 0.01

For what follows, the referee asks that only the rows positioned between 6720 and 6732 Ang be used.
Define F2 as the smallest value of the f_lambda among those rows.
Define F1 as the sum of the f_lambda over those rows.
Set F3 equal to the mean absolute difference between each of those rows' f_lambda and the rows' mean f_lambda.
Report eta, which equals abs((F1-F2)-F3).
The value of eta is 43.9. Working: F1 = 58.5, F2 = 14.56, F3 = 0.03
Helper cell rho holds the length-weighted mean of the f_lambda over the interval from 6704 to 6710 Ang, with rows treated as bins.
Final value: 14.65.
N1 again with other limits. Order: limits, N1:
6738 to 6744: 14.57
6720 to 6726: 14.64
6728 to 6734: 14.56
